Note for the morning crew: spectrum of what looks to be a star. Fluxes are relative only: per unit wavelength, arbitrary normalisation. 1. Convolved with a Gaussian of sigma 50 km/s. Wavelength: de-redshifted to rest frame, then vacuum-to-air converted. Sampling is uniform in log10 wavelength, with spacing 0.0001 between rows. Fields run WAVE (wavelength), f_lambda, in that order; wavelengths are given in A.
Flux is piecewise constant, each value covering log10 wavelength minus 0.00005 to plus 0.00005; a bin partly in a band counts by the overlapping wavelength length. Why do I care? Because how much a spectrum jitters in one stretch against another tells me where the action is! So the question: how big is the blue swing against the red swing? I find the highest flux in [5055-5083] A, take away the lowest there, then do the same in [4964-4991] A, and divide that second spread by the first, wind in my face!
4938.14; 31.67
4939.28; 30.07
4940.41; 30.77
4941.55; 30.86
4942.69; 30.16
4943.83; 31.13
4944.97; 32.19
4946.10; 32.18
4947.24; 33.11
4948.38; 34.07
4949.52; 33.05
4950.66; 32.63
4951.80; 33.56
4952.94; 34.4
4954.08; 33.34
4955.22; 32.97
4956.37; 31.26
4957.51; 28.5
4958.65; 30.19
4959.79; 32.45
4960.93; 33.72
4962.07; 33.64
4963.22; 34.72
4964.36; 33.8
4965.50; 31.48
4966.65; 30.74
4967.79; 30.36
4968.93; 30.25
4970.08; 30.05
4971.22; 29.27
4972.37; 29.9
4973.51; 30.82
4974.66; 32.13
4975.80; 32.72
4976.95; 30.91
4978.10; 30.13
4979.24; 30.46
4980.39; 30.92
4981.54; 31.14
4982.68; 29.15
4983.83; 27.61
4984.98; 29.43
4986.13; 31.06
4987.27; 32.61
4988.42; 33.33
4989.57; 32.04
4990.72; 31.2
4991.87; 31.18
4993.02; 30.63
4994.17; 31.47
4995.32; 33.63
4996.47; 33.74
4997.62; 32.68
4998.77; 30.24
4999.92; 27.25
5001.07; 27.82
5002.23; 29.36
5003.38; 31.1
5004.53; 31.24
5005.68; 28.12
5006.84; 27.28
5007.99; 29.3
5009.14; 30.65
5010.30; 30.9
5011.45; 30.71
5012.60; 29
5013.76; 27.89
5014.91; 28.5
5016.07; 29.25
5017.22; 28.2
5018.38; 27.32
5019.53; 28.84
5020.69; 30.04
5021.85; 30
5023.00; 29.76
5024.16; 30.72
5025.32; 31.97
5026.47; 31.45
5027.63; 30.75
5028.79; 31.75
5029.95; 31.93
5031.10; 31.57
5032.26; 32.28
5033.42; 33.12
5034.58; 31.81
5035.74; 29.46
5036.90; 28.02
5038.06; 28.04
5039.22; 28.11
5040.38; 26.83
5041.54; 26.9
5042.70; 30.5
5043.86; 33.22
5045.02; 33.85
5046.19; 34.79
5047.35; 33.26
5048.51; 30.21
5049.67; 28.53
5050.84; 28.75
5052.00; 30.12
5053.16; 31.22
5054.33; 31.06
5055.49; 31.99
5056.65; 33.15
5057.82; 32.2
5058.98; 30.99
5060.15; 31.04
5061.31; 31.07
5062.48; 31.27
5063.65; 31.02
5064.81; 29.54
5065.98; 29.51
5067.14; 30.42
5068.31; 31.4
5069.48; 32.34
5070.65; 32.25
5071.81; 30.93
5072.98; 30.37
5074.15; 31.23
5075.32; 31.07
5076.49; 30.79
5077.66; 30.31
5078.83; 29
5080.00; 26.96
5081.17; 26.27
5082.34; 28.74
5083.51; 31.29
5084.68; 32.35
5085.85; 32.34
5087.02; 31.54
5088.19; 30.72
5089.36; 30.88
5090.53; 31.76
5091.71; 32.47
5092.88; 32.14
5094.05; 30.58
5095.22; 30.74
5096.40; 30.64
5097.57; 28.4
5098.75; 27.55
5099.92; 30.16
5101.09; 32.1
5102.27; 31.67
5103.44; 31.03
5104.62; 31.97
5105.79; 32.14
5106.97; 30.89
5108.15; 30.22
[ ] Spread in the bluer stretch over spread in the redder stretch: 0.90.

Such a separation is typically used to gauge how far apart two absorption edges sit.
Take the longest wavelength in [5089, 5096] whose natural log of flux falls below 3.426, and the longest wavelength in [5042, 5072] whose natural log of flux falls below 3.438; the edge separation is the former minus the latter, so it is 23.4 A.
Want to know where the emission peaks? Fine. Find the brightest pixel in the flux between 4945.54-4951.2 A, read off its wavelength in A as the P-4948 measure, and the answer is 4948.38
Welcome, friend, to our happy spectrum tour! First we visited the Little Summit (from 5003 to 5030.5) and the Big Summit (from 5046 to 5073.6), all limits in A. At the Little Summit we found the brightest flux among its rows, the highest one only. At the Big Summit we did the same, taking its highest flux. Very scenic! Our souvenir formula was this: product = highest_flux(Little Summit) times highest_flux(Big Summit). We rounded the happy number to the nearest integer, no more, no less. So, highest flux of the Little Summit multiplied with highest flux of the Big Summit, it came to 1112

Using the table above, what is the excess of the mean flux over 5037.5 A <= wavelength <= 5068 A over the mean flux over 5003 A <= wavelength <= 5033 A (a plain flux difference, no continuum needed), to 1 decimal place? 0.7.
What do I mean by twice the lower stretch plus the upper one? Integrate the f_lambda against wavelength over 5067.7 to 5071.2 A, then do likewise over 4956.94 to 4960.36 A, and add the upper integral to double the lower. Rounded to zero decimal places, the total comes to 320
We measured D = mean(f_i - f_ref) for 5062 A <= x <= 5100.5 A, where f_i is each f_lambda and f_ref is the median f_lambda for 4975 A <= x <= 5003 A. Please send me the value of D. -0.48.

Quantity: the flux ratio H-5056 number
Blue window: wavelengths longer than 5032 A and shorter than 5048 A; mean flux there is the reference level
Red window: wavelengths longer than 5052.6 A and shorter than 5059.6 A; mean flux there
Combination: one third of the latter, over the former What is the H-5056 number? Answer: 0.345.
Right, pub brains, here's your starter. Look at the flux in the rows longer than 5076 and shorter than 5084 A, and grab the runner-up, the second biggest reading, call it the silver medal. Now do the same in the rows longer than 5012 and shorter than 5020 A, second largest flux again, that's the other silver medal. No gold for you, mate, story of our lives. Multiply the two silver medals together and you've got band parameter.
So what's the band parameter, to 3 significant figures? 893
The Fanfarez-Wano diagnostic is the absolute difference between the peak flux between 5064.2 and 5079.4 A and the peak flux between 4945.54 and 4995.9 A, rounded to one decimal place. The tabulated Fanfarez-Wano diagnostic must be 2.4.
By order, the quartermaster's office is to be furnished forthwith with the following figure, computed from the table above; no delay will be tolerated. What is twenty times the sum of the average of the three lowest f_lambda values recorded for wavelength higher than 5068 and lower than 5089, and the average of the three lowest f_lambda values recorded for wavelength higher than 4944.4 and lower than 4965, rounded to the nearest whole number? 1146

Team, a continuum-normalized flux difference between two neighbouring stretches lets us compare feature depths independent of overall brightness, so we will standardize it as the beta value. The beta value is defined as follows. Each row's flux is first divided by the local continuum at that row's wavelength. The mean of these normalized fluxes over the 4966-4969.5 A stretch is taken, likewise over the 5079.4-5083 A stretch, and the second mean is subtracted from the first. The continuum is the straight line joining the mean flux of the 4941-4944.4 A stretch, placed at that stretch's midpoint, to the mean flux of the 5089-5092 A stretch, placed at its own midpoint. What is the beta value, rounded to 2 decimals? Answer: 0.12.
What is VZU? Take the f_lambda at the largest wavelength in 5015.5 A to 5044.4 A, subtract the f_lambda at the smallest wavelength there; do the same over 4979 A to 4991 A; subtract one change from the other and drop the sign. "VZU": 3.2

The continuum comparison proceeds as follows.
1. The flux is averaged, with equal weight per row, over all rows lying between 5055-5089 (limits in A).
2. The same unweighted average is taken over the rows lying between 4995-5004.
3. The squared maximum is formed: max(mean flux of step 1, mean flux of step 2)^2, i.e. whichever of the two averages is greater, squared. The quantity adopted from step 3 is 946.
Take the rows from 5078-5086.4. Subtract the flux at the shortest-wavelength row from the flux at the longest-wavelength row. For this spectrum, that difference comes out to 3.3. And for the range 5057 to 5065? -2.7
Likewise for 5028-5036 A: -2.3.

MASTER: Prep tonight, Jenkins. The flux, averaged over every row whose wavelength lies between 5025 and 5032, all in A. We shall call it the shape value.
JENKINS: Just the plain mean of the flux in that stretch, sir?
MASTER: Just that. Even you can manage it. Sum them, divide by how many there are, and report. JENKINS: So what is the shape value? 31.6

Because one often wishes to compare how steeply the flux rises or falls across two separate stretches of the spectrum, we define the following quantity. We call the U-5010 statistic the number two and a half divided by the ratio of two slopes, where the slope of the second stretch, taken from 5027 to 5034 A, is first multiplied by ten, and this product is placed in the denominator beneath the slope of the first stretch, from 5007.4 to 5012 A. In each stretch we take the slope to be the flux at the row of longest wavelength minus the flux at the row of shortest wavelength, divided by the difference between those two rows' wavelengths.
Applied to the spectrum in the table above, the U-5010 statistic 25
